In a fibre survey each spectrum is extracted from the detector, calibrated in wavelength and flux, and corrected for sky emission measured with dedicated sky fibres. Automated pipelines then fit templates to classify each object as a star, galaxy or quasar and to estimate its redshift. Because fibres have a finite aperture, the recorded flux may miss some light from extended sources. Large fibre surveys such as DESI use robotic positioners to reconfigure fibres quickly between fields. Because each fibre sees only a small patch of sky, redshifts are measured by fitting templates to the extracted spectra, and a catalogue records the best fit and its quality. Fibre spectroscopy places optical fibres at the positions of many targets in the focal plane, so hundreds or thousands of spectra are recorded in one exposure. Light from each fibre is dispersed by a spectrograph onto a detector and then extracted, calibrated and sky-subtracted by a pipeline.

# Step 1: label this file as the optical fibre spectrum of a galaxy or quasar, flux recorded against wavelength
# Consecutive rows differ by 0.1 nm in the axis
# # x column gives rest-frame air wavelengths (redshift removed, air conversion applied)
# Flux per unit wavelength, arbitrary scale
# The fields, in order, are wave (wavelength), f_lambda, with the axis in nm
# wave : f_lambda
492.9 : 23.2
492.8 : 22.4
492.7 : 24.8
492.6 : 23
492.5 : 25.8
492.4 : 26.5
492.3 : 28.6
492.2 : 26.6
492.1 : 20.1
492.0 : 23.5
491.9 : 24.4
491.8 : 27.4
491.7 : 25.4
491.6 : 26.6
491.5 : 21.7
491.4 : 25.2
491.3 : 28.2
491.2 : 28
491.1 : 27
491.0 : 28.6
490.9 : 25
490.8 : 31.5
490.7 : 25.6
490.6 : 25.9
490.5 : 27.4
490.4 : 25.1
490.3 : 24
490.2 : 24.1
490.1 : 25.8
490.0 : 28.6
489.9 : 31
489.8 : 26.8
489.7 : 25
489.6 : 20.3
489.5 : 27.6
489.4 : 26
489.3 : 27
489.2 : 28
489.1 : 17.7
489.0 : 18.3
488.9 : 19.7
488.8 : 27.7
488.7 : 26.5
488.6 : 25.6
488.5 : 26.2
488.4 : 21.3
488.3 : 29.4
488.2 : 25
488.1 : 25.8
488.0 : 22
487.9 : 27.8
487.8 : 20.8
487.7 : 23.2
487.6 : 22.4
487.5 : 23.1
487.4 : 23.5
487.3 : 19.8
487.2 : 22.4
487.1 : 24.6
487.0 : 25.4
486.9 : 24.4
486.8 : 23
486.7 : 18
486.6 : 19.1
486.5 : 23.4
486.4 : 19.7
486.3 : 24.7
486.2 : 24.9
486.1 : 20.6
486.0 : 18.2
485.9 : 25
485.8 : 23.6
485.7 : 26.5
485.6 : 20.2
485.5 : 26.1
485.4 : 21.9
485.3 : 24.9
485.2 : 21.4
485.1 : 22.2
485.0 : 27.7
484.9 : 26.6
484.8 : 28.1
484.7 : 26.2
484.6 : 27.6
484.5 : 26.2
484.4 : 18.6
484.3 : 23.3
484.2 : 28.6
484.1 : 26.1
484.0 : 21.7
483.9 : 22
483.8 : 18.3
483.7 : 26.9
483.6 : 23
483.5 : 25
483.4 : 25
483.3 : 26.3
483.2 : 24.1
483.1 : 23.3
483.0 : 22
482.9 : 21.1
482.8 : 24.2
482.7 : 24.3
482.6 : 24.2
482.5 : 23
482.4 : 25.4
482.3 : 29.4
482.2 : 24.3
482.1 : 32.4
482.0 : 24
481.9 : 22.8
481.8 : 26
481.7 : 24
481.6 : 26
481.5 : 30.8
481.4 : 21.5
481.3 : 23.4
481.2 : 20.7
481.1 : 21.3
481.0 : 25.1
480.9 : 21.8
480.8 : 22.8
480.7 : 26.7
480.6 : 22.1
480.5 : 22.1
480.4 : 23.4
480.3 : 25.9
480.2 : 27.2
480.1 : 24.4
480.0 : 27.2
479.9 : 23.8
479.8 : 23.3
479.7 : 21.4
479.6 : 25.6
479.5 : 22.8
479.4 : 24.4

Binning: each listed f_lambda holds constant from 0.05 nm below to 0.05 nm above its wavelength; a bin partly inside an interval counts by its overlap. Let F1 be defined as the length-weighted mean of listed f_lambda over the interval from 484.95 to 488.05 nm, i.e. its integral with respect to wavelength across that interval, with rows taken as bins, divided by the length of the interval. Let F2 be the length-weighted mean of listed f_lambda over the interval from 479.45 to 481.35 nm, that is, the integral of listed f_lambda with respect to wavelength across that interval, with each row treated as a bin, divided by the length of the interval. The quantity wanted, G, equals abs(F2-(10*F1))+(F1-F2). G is 205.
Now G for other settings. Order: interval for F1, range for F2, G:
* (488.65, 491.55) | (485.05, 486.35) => 236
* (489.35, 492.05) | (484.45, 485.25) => 236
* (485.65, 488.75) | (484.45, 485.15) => 205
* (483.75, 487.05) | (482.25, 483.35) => 209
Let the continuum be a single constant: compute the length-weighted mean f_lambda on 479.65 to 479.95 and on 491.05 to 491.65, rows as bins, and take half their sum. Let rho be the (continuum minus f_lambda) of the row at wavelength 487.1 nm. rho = 0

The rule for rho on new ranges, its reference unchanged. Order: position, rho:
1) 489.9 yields -7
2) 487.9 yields -3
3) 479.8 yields 1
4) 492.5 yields -1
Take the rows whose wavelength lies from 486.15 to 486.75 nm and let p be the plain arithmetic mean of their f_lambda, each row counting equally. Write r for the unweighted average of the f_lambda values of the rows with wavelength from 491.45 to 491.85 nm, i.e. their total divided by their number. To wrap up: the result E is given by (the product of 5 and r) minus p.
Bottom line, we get 105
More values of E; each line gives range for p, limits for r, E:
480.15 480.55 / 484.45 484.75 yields 109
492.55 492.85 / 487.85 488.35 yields 107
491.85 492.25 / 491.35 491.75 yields 100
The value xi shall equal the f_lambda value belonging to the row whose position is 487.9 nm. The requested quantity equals 27.8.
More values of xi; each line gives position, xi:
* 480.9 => 21.8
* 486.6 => 19.1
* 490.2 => 24.1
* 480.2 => 27.2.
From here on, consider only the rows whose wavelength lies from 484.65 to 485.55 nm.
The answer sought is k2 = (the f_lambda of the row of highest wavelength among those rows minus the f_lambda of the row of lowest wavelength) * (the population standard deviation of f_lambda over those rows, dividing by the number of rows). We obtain 0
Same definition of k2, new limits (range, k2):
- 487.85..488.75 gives -3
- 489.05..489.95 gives 51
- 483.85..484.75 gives 13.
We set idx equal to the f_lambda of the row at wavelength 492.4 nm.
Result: 26.5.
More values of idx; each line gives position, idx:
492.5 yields 25.8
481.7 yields 24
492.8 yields 22.4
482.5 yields 23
